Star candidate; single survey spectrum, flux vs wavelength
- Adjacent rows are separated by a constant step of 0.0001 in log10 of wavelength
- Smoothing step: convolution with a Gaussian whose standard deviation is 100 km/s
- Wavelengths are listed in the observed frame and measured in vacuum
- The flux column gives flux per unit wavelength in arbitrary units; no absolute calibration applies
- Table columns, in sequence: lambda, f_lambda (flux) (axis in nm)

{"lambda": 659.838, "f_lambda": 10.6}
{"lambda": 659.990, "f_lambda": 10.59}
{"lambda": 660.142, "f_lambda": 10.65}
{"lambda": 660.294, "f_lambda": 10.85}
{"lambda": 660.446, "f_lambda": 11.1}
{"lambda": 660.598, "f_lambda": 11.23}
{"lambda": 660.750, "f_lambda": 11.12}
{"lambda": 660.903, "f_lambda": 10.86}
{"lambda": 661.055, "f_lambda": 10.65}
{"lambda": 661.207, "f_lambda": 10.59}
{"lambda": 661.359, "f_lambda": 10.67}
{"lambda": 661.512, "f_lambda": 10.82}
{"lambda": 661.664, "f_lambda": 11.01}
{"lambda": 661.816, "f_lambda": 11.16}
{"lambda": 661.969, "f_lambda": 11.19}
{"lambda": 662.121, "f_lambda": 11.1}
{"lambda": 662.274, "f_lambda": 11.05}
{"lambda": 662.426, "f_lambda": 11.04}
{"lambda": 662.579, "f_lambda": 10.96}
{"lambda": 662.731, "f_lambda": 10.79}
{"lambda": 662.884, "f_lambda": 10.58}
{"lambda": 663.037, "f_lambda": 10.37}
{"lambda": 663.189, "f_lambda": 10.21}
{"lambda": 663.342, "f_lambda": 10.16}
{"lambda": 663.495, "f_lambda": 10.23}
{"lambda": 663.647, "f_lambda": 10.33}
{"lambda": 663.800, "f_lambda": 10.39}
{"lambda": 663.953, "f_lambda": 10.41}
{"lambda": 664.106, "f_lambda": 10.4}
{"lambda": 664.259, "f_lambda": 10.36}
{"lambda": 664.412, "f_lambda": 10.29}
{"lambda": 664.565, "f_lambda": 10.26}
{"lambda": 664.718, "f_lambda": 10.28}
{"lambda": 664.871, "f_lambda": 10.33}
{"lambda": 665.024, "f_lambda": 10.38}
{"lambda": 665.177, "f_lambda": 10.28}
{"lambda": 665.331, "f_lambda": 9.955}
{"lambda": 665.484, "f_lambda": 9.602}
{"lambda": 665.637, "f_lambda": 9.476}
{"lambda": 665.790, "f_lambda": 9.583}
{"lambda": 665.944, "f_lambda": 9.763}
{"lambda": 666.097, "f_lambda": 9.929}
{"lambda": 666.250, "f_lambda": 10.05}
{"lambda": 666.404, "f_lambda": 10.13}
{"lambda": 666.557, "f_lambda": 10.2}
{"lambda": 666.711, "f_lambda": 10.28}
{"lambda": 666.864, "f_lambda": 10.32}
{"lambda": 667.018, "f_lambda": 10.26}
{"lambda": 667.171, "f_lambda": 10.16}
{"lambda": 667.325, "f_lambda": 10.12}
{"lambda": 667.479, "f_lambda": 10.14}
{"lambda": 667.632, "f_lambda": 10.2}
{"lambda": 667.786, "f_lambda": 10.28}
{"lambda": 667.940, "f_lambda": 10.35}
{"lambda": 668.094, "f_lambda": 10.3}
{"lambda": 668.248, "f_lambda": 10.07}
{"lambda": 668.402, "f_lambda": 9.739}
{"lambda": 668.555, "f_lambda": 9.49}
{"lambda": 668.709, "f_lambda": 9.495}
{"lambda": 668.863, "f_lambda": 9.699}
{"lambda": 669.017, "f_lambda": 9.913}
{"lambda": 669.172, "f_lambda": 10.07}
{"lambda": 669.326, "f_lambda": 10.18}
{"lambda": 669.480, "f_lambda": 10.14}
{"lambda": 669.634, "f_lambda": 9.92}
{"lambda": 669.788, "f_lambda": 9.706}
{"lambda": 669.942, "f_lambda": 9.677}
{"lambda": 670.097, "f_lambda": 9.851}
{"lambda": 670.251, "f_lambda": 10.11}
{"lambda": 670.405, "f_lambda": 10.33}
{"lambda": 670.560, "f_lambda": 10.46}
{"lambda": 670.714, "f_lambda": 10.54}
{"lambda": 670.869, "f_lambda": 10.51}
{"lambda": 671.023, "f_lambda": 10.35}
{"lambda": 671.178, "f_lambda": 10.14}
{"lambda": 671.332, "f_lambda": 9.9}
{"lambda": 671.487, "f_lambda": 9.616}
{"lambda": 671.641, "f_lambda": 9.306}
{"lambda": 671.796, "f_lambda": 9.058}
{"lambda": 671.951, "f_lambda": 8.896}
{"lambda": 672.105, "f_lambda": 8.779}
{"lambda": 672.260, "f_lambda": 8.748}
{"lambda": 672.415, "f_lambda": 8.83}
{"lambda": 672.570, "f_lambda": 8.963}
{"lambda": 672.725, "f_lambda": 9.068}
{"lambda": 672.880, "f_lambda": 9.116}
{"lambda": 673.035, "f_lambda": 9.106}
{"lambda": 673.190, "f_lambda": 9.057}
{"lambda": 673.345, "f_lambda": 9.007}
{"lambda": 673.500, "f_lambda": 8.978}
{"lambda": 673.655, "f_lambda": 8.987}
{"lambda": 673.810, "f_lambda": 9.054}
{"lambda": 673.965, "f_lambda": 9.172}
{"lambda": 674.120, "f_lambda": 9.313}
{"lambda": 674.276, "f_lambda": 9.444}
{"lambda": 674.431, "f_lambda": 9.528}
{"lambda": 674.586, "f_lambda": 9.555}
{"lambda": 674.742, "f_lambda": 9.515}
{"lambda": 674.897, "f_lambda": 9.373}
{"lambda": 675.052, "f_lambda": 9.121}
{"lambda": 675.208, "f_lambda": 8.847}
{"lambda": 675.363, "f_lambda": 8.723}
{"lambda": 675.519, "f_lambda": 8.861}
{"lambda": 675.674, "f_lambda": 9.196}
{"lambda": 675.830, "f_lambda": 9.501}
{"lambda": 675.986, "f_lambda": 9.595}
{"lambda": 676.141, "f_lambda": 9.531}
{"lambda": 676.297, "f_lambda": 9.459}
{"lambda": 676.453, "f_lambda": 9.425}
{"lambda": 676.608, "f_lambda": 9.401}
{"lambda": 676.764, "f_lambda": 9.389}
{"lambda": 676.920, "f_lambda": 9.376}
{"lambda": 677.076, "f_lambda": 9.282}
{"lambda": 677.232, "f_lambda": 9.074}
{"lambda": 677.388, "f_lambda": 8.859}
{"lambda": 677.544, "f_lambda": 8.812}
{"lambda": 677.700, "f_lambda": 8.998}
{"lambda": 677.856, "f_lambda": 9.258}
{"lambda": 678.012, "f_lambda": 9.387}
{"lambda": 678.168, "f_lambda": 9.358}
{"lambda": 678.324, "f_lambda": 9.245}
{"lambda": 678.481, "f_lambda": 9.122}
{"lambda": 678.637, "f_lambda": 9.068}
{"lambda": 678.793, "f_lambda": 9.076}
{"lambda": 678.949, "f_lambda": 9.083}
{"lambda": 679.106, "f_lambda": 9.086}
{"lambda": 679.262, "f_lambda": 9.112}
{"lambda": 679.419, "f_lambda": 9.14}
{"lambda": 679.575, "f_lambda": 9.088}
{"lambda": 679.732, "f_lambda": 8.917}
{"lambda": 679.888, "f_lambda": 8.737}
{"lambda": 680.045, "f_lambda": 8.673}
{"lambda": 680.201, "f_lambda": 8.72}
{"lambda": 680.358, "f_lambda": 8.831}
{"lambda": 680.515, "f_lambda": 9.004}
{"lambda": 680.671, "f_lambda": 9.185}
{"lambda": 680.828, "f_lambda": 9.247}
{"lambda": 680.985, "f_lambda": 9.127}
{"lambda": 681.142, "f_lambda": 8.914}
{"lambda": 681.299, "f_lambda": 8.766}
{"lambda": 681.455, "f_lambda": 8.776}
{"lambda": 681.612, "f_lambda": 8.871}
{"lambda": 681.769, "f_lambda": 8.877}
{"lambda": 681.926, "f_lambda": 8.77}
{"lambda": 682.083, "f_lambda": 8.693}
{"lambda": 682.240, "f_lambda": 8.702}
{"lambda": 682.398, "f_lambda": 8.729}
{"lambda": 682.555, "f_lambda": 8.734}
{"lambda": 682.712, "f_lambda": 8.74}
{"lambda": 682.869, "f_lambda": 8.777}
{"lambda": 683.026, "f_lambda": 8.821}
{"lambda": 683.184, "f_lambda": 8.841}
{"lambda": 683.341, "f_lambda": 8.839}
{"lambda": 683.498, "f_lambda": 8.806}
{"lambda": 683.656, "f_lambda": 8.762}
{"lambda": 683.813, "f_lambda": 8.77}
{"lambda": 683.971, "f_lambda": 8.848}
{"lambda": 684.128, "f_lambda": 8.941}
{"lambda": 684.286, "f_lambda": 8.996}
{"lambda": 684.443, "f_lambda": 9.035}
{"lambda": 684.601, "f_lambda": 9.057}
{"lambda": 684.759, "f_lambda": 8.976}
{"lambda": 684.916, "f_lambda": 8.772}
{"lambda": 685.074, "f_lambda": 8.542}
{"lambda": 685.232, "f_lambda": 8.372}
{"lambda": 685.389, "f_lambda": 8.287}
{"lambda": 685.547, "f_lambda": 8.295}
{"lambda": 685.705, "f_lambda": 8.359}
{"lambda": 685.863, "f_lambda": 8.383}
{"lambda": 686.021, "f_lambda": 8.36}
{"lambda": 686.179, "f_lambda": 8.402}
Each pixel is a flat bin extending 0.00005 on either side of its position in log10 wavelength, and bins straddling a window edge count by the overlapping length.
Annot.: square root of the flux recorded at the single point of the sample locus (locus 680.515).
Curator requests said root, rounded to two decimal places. 3.00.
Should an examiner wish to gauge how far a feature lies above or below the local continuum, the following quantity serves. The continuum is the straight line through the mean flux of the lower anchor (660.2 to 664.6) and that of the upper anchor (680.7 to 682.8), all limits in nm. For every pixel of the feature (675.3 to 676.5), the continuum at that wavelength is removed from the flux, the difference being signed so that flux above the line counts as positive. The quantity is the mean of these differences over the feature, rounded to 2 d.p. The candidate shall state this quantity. -0.12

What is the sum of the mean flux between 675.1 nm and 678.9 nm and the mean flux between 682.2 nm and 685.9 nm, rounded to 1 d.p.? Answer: 17.9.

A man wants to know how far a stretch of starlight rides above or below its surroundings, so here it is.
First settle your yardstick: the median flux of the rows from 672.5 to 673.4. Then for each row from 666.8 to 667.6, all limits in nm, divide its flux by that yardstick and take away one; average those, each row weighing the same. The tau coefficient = 0.13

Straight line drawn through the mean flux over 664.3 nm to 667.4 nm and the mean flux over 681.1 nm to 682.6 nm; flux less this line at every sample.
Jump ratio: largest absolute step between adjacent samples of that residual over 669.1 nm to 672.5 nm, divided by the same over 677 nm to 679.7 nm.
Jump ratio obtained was 1.09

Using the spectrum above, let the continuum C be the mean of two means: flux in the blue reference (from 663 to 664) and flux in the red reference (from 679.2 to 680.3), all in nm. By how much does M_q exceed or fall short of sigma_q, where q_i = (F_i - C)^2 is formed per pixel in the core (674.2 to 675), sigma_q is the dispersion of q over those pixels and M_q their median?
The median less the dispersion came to -0.01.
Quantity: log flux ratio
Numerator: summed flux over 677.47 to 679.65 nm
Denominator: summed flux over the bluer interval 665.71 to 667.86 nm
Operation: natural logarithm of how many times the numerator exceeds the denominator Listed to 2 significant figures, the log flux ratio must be -0.10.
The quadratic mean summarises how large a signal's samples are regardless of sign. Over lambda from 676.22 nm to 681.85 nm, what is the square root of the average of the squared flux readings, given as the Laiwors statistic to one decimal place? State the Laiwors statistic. 9.1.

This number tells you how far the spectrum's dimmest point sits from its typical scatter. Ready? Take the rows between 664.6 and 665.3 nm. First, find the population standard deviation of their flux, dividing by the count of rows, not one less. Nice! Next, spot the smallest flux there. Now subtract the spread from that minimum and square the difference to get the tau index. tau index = 105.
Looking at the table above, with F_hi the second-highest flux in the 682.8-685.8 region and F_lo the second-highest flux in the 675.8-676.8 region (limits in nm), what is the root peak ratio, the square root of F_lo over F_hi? 1.03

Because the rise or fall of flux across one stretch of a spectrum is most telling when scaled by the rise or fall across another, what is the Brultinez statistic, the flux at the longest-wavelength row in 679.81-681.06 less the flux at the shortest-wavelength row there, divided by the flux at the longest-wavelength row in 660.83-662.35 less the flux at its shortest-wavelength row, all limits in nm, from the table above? 2.1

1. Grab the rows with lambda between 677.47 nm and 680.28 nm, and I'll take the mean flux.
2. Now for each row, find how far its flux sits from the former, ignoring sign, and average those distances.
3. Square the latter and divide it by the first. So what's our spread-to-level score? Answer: 0.003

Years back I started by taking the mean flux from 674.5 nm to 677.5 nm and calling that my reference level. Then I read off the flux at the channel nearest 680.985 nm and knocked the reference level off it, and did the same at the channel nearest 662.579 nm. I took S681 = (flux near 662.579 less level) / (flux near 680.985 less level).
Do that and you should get -12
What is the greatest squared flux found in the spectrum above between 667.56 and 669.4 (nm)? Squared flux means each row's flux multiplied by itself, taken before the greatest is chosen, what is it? 107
